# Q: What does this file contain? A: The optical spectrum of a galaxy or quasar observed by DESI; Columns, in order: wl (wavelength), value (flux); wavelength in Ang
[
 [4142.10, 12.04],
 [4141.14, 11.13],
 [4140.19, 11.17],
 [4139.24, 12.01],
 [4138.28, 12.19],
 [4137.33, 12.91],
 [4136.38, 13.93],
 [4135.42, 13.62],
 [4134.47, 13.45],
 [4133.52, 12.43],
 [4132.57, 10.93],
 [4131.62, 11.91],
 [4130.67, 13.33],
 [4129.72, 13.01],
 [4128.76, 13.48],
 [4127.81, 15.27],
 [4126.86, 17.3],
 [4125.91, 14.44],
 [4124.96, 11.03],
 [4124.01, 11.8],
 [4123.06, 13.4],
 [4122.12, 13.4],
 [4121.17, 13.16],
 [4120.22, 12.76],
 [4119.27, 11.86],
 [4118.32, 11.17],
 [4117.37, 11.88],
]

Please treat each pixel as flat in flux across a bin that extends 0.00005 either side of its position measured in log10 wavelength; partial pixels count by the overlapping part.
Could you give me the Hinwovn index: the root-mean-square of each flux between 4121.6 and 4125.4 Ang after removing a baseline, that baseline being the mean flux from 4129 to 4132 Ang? 1.1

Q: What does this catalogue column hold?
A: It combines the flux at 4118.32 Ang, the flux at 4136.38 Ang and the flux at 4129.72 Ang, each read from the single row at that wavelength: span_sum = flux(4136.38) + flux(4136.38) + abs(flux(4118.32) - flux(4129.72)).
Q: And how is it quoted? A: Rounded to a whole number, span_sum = 30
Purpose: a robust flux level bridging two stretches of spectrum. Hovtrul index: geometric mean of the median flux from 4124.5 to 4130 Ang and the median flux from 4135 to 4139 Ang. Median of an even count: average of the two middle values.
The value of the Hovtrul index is 13.6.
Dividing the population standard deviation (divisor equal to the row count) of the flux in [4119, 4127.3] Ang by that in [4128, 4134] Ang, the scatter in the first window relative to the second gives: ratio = 1.95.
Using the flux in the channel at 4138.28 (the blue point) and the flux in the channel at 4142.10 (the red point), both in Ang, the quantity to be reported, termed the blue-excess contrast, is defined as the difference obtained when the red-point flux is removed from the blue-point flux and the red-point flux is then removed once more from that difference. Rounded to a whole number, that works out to -12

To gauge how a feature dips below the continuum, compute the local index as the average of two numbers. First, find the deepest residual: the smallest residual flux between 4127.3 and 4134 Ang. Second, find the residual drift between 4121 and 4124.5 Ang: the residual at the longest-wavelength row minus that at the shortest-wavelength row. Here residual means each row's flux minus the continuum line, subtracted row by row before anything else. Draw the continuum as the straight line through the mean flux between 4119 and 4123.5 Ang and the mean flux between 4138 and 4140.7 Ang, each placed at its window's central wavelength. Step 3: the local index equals -1.2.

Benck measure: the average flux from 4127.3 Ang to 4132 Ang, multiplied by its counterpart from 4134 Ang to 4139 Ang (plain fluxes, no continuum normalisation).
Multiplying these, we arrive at 177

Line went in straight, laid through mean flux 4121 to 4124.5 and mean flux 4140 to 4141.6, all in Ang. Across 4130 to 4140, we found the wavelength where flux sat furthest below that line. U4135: 4132.57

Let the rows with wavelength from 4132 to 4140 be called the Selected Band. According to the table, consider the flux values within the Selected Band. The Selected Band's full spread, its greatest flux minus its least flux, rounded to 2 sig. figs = 3.0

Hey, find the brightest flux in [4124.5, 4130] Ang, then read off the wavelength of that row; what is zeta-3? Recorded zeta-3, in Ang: 4126.86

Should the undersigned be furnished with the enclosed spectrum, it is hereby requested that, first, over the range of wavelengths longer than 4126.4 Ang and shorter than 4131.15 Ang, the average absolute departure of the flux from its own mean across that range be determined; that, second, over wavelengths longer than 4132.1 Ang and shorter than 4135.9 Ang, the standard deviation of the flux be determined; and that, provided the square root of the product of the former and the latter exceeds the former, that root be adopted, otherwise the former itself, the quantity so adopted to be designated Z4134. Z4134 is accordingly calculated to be 1.4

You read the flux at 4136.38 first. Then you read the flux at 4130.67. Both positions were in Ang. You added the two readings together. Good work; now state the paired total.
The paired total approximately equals 27.3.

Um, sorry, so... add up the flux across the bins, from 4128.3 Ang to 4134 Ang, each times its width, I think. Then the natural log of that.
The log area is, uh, 4.27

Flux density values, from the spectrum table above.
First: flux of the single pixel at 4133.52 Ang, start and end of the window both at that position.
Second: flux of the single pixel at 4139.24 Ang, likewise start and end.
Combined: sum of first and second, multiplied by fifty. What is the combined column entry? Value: 1222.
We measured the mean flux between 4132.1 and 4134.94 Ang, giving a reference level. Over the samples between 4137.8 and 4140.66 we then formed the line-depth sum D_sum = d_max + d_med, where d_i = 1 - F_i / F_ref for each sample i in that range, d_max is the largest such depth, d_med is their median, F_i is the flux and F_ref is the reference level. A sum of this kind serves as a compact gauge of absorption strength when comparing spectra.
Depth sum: 0.11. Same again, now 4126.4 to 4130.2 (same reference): -0.23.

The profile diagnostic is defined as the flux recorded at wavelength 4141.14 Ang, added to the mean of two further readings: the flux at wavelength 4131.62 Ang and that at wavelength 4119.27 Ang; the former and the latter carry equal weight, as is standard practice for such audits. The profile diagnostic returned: 23.0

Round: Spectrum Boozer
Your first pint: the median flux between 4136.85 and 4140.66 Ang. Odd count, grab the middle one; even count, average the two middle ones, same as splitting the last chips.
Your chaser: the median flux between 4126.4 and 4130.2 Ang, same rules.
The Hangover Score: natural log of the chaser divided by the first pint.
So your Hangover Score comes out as 0.17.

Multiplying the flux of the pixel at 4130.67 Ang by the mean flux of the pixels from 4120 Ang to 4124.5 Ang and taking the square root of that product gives 13.1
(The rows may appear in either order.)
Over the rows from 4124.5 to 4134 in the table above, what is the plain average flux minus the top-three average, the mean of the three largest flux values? -2.4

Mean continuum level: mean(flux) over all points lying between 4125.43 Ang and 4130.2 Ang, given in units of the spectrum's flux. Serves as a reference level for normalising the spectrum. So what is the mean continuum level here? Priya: 14.7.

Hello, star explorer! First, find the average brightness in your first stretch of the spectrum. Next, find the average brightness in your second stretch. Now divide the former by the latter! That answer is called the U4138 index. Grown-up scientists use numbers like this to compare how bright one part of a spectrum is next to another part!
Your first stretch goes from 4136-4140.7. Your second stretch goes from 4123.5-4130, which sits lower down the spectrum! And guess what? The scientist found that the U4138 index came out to 0.90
